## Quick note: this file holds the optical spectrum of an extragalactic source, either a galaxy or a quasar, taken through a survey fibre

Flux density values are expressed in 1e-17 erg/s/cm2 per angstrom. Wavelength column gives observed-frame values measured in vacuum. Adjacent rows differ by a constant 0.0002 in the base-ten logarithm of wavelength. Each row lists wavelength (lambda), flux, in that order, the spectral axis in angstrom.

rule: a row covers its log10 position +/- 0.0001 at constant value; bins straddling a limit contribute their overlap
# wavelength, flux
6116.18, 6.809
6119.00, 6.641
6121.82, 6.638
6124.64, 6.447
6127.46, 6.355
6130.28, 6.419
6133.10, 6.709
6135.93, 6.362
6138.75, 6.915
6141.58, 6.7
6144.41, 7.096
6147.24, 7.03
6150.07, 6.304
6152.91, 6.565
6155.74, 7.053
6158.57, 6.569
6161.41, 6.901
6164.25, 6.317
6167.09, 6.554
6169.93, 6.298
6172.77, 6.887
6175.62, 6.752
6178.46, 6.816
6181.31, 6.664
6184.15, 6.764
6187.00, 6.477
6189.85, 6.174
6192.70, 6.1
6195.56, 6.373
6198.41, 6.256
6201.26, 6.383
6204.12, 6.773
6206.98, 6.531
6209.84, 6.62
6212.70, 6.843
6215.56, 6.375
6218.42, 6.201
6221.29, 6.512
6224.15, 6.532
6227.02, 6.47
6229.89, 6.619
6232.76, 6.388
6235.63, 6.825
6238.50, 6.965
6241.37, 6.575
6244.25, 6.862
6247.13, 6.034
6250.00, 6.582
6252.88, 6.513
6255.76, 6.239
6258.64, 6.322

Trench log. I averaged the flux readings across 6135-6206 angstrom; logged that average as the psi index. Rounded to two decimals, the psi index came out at 6.60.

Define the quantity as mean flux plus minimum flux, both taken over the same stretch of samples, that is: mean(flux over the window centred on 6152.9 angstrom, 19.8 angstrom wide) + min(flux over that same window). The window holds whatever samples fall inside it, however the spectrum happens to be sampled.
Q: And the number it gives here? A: 13.1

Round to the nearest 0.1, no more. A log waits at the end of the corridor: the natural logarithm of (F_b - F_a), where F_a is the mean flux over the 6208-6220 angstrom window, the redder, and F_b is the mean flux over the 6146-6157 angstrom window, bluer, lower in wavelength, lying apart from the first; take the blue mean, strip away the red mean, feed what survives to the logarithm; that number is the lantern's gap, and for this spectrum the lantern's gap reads -1.5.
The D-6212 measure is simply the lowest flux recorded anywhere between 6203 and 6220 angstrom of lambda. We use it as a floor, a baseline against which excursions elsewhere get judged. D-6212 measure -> 6.201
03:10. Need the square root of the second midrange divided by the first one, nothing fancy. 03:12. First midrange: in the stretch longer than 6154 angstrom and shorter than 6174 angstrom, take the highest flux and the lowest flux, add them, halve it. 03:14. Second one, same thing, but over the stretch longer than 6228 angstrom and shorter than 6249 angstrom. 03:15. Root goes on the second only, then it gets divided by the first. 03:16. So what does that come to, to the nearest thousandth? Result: 0.382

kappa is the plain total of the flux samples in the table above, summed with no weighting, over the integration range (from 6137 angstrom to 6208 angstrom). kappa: 165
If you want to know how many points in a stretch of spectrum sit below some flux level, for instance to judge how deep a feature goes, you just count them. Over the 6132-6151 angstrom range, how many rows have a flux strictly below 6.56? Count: 2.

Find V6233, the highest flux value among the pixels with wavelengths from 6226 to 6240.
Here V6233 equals 6.965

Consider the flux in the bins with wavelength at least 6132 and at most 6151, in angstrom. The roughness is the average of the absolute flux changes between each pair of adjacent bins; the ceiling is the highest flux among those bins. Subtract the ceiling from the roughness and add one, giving -5.71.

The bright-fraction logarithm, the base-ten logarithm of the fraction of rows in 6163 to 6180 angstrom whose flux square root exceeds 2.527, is -0.18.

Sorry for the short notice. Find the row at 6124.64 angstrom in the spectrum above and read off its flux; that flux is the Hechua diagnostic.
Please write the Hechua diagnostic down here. 6.447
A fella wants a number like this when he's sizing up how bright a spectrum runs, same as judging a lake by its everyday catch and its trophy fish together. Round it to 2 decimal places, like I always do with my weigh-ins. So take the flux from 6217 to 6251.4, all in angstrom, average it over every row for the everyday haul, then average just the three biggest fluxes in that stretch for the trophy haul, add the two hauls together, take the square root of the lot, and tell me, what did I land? 3.66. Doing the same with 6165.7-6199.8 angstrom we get 3.65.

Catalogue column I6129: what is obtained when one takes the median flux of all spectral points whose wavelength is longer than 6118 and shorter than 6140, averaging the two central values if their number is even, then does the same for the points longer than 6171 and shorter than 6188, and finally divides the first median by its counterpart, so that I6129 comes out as 0.97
